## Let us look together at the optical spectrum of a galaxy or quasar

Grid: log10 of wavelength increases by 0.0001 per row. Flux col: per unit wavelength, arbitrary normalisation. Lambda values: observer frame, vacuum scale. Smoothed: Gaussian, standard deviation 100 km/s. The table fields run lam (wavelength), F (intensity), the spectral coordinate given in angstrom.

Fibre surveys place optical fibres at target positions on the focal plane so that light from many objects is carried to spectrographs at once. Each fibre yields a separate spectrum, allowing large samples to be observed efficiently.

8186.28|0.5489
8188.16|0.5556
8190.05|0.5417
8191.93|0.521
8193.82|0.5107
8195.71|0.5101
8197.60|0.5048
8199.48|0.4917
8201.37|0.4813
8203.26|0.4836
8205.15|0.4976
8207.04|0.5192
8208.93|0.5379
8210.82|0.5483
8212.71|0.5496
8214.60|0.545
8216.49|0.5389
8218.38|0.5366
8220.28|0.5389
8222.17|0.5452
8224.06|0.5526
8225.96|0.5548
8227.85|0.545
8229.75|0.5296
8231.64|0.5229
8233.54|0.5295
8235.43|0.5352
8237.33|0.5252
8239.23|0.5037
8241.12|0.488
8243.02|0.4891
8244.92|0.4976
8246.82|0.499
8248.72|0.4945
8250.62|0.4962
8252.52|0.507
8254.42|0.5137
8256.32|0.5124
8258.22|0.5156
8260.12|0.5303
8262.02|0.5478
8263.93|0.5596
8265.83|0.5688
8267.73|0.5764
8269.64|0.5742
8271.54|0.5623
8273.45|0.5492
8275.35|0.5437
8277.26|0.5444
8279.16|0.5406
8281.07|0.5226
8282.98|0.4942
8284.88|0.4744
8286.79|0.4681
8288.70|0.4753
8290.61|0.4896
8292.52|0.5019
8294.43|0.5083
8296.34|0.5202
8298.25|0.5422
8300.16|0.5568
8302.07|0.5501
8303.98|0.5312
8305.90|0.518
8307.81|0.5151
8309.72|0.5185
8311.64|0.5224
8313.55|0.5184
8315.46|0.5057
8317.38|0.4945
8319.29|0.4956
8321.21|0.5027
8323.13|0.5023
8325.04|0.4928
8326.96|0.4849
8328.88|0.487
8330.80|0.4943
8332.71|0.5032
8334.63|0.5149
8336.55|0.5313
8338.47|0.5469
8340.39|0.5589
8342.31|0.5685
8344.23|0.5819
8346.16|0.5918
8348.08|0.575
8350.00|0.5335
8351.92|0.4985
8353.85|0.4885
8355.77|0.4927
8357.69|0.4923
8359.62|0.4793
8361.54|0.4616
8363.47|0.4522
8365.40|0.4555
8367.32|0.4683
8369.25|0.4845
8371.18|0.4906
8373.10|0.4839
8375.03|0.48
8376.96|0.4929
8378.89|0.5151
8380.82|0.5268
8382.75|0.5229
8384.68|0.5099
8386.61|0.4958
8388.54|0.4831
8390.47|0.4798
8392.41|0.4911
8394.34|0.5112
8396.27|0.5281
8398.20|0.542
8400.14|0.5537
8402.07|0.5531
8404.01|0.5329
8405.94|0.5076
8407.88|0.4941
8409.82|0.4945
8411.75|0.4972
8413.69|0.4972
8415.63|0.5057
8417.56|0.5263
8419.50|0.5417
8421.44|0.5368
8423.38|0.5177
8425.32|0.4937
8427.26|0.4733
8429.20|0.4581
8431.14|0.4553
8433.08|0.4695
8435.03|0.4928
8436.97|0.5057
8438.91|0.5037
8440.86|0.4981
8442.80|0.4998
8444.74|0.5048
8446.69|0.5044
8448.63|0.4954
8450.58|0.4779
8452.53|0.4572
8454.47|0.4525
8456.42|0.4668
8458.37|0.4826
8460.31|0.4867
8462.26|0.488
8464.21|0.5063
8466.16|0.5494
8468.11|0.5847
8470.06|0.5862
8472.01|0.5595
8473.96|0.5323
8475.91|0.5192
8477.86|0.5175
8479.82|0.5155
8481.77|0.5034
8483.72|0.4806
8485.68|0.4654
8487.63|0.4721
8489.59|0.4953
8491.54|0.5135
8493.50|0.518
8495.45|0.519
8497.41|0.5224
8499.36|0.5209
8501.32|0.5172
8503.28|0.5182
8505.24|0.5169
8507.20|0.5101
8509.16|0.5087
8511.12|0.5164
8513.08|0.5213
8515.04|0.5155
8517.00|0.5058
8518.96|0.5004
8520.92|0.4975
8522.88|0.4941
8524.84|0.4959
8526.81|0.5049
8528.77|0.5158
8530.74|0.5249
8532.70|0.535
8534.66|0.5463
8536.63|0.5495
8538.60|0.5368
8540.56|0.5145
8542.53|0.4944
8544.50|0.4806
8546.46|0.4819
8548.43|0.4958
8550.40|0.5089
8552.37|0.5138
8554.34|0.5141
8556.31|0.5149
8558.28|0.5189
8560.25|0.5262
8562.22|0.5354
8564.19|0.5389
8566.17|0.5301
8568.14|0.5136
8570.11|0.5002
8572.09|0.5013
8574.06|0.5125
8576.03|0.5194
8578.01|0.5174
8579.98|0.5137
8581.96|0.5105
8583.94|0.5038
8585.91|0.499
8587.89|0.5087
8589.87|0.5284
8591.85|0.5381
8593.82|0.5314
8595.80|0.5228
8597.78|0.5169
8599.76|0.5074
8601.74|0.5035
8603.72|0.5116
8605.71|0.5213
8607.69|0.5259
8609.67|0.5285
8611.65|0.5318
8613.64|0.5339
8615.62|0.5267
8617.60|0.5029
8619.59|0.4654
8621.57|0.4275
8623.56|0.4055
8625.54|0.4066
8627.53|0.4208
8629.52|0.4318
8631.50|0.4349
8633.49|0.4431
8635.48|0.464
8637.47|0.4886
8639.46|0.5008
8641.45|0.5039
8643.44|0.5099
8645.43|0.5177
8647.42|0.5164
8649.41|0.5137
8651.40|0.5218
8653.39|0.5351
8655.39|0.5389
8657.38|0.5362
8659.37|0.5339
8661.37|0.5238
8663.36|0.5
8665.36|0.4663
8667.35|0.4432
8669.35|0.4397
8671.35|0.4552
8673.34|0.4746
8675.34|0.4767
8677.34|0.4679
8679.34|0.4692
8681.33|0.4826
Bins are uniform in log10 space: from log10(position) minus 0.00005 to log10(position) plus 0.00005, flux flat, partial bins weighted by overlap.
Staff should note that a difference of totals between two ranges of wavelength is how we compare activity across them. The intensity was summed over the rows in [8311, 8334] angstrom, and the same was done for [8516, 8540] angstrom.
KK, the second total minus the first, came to 0.2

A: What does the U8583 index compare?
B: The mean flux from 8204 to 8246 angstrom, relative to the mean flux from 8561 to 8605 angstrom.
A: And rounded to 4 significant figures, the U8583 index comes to 1.023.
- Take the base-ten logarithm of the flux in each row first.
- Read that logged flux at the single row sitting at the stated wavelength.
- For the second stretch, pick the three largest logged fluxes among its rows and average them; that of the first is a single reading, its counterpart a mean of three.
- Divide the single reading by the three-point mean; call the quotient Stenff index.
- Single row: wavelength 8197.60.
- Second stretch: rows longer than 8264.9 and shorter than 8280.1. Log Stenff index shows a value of 1.23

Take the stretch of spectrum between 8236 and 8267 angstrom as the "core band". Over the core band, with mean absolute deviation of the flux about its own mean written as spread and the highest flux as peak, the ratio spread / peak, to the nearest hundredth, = 0.03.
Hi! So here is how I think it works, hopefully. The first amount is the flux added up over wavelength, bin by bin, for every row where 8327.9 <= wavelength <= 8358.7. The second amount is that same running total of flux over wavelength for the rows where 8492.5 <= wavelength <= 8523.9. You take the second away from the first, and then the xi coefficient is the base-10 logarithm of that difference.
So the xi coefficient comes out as -0.74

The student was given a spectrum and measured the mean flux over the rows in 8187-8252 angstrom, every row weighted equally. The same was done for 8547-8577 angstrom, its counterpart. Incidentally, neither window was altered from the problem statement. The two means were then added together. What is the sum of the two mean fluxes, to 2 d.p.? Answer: 1.04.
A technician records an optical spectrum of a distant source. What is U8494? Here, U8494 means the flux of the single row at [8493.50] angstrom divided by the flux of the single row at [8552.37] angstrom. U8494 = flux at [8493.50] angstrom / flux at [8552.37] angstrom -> 1.01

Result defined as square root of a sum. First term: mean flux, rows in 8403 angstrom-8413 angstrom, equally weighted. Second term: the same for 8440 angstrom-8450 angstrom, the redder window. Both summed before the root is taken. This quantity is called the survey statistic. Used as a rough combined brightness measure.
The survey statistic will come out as 1.00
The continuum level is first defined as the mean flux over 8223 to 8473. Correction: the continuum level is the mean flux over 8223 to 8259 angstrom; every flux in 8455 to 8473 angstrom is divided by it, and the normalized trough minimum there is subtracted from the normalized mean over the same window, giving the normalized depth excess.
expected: 0.11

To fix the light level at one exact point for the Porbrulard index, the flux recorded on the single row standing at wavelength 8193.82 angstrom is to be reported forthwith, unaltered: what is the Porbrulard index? 0.5107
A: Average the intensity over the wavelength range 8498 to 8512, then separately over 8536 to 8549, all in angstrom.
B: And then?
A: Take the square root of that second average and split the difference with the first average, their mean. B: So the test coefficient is 0.614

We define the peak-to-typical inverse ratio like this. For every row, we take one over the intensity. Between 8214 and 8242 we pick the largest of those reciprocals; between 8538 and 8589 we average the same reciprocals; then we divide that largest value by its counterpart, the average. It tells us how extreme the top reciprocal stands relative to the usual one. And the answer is 1.05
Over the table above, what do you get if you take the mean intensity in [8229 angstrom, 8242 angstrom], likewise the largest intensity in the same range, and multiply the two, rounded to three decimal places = 0.278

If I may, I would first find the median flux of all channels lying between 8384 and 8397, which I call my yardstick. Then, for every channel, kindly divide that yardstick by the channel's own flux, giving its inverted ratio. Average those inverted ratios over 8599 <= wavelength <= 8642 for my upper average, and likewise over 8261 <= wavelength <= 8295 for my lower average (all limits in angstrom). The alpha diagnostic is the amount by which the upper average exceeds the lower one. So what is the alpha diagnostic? 0.10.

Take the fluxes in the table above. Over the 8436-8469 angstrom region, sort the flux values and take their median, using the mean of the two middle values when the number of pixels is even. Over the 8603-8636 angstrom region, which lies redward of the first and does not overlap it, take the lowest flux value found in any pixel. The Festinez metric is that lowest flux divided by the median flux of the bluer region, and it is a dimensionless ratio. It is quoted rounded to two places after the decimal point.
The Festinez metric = 0.81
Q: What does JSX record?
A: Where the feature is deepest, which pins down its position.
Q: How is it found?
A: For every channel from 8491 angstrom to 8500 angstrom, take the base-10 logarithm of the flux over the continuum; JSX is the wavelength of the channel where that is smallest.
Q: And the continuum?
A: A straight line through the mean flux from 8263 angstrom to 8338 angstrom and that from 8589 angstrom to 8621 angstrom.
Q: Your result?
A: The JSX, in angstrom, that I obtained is 8491.54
